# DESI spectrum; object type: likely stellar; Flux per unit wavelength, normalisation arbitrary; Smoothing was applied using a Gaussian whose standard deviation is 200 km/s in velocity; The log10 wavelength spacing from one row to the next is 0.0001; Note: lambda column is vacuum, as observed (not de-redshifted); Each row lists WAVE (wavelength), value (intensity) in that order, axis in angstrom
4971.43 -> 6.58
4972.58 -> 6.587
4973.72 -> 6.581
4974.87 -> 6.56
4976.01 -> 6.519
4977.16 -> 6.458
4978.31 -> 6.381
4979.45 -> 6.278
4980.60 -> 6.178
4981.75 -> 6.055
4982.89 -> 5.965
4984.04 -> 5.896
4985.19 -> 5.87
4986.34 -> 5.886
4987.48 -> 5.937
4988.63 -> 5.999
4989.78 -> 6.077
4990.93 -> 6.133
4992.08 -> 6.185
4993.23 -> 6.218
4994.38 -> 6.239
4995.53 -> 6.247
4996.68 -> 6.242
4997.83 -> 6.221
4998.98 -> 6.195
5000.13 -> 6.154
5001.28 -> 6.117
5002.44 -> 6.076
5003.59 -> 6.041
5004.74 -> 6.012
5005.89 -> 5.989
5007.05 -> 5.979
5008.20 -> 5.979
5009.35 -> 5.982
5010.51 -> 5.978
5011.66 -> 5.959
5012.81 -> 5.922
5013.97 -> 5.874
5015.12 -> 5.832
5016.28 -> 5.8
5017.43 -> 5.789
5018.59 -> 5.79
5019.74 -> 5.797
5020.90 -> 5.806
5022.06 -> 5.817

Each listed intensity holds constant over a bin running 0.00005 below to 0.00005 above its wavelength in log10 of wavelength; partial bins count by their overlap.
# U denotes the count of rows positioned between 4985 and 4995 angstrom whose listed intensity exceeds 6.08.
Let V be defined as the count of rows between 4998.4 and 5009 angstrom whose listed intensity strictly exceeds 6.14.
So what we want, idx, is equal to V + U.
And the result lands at 6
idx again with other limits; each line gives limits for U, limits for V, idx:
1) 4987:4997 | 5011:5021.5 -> 6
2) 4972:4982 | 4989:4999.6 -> 15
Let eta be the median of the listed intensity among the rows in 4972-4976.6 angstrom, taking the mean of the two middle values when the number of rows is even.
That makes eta 6.57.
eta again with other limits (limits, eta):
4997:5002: 6.17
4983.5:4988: 5.89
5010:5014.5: 5.94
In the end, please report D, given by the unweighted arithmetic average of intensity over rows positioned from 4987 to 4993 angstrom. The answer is 6.07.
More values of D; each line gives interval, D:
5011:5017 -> 5.88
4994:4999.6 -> 6.23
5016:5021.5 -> 5.80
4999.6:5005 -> 6.08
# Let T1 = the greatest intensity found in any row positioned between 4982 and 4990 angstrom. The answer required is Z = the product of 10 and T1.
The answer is 60.8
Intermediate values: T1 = 6.077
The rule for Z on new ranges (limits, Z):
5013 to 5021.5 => 58.7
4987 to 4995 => 62.4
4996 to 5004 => 62.4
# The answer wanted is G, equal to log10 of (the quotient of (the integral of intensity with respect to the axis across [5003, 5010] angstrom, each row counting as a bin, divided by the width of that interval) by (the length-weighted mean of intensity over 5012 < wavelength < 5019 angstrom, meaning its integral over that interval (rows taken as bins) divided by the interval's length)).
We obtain 0.012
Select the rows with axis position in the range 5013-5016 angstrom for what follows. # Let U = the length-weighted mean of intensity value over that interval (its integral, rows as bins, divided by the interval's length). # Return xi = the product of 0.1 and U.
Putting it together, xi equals 0.58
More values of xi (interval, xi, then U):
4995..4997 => 0.62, 6.2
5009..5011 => 0.60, 6.0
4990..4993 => 0.62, 6.2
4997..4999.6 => 0.62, 6.2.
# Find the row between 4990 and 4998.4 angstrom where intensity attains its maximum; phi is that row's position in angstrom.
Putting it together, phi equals 4995.53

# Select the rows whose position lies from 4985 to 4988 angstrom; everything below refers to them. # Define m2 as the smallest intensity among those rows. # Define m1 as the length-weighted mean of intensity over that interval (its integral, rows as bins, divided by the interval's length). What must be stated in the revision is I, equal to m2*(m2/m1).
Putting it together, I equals 5.83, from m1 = 5.91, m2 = 5.87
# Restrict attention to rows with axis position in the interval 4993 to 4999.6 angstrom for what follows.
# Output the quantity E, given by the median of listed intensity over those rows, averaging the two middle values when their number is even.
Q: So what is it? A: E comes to 6.23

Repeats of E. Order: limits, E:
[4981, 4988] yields 5.92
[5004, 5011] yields 5.98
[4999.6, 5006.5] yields 6.06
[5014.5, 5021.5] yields 5.80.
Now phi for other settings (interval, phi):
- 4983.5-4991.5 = 4990.93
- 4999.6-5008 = 5000.13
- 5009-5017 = 5009.35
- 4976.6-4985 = 4977.16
